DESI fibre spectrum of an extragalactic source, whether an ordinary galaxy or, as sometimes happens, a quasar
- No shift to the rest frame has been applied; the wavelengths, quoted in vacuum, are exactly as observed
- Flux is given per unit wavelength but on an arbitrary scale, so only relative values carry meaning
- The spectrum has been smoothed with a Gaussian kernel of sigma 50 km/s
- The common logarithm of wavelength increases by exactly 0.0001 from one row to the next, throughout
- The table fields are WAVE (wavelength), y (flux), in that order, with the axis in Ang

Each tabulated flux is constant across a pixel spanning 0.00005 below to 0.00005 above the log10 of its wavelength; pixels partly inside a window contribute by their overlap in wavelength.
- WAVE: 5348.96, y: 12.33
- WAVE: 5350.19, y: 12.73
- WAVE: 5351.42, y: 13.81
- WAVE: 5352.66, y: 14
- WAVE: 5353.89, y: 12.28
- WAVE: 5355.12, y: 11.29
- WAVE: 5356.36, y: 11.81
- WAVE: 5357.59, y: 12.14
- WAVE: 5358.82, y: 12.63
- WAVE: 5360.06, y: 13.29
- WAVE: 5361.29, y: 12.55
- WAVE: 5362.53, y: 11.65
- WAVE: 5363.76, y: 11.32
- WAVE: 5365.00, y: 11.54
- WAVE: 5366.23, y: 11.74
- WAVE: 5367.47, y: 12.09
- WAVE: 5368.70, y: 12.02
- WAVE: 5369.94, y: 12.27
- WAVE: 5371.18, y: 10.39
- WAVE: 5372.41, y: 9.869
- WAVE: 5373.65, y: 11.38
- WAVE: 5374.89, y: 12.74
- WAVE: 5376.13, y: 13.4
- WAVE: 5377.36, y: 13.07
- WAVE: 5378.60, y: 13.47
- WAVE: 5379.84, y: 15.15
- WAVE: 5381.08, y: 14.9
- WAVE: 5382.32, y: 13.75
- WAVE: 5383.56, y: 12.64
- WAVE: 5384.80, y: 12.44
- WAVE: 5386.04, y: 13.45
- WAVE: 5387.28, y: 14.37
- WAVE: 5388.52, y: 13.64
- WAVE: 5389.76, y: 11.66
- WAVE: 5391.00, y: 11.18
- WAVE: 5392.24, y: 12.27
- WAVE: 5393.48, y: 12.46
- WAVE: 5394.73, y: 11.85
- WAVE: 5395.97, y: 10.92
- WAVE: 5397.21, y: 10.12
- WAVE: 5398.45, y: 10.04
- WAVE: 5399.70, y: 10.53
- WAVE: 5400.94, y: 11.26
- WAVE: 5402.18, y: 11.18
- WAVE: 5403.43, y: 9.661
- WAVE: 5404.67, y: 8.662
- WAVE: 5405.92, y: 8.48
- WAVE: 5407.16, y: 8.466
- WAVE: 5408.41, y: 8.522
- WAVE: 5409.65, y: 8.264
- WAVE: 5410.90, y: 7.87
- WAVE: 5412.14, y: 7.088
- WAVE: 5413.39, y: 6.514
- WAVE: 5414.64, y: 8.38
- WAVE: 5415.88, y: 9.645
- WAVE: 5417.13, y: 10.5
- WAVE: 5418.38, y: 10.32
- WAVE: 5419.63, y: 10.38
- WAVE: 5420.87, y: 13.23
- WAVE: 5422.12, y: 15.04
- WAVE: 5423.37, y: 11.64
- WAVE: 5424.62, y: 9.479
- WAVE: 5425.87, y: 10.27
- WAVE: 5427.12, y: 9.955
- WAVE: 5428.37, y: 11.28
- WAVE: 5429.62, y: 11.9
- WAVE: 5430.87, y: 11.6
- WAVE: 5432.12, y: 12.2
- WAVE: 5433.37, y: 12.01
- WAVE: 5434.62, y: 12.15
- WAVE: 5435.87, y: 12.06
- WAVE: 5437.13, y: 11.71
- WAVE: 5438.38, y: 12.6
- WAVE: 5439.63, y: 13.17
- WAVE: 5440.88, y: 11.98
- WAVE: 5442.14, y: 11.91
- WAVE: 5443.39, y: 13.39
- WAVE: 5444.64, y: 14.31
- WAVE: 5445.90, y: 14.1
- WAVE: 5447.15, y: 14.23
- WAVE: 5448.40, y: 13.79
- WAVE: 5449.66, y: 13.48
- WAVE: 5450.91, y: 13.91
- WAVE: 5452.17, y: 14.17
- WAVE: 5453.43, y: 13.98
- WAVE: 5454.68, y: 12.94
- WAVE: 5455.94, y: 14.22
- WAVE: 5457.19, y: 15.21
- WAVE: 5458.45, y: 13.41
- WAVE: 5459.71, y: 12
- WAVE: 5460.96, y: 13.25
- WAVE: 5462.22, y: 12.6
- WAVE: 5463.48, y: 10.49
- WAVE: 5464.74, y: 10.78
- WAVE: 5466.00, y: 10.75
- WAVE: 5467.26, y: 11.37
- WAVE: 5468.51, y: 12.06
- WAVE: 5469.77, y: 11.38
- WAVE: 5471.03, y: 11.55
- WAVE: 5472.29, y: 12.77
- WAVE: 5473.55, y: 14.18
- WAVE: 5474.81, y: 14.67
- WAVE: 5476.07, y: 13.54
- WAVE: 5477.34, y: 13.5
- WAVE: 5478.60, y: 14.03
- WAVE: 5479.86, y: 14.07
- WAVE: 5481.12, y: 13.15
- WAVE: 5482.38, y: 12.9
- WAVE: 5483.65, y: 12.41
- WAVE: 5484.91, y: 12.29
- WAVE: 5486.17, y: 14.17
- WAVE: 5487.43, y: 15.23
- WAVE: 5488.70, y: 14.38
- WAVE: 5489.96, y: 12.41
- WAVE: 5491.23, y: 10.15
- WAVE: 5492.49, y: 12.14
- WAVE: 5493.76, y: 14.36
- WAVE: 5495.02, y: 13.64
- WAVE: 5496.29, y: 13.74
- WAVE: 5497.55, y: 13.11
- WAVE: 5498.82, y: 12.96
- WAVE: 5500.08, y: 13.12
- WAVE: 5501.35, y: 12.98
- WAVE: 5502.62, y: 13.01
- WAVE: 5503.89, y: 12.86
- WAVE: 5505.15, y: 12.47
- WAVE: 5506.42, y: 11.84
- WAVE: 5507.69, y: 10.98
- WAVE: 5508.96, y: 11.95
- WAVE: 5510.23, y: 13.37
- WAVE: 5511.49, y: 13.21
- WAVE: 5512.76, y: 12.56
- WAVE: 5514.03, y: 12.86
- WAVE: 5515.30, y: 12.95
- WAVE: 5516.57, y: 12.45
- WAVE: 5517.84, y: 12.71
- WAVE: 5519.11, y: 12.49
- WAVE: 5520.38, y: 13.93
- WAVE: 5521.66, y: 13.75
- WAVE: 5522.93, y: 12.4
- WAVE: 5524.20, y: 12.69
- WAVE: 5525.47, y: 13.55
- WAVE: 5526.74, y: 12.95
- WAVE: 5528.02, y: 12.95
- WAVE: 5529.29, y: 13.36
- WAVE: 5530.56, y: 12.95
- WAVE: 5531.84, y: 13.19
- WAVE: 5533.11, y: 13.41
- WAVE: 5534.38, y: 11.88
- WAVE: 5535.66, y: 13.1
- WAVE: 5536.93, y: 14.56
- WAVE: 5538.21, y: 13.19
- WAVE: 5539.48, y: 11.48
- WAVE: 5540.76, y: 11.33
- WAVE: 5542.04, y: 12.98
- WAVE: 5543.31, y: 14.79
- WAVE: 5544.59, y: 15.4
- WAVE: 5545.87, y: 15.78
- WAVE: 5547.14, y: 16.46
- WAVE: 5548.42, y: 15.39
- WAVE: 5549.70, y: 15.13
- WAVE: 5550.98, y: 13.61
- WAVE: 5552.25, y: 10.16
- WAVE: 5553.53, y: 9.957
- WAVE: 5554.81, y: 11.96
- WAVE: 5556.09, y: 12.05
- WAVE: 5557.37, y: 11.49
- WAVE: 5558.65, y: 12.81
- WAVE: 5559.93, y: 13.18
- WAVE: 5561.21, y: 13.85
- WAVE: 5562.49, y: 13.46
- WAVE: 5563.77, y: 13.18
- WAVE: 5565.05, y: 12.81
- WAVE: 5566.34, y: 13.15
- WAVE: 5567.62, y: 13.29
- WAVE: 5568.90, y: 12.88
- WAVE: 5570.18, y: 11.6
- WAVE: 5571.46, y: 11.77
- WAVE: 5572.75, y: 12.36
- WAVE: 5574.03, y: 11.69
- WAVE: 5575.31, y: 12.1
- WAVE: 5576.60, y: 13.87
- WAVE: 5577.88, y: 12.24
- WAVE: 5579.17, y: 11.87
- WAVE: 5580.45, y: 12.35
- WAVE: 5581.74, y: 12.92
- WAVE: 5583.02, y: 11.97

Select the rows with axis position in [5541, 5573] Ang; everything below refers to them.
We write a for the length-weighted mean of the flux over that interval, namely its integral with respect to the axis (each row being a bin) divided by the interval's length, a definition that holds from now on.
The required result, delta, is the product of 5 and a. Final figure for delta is 65.8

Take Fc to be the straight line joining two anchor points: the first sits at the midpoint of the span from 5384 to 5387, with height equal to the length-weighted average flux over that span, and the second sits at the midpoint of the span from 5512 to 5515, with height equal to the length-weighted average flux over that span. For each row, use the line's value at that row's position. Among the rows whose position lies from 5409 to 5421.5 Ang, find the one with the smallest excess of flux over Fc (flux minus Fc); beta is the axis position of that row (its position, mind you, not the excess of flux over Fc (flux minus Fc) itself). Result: 5413.39 Ang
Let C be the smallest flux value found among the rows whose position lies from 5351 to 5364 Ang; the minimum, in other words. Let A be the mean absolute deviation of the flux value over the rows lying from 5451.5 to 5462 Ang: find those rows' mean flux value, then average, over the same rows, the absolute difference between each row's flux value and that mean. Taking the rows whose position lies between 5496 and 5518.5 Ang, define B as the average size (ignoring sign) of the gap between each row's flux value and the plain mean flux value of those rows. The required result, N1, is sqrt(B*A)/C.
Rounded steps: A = 0.7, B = 0.46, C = 11.29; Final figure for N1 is 0.05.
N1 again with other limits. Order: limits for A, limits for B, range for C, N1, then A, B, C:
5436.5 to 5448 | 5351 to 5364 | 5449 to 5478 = 0.08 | 0.9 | 0.75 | 10.49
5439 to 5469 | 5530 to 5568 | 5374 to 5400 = 0.11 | 1.1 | 1.12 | 10.04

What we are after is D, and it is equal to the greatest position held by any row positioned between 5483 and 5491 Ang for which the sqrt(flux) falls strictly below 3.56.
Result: 5489.96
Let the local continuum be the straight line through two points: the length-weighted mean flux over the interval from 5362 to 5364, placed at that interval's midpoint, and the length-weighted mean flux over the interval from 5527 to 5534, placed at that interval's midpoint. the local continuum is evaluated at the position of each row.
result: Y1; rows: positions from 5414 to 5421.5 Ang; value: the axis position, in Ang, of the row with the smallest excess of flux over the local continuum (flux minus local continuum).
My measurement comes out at 5414.64 Ang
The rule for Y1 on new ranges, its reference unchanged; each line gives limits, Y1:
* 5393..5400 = 5398.45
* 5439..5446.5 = 5442.14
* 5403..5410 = 5409.65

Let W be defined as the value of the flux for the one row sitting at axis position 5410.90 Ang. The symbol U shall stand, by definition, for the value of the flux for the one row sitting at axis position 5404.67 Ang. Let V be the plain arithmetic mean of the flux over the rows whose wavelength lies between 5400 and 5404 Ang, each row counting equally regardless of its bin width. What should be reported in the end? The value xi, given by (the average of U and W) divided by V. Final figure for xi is 0.77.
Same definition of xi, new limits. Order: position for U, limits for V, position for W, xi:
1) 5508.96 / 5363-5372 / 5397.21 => 0.95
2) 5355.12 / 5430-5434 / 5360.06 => 1.03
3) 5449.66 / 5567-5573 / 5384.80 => 1.05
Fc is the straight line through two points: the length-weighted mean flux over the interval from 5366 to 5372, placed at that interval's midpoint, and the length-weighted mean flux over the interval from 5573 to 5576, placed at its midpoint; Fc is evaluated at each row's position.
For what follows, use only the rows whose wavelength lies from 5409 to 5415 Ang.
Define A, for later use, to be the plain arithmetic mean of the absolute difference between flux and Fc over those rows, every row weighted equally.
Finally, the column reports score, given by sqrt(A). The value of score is 2.0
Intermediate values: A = 4.1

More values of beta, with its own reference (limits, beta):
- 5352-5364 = 5355.12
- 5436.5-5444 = 5437.13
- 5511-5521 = 5516.57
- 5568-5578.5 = 5570.18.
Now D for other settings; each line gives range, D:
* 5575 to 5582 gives 5580.45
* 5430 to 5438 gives 5437.13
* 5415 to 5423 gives 5419.63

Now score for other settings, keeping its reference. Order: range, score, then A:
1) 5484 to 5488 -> 1.4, 2.1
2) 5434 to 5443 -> 0.7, 0.5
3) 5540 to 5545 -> 1.4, 2.0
